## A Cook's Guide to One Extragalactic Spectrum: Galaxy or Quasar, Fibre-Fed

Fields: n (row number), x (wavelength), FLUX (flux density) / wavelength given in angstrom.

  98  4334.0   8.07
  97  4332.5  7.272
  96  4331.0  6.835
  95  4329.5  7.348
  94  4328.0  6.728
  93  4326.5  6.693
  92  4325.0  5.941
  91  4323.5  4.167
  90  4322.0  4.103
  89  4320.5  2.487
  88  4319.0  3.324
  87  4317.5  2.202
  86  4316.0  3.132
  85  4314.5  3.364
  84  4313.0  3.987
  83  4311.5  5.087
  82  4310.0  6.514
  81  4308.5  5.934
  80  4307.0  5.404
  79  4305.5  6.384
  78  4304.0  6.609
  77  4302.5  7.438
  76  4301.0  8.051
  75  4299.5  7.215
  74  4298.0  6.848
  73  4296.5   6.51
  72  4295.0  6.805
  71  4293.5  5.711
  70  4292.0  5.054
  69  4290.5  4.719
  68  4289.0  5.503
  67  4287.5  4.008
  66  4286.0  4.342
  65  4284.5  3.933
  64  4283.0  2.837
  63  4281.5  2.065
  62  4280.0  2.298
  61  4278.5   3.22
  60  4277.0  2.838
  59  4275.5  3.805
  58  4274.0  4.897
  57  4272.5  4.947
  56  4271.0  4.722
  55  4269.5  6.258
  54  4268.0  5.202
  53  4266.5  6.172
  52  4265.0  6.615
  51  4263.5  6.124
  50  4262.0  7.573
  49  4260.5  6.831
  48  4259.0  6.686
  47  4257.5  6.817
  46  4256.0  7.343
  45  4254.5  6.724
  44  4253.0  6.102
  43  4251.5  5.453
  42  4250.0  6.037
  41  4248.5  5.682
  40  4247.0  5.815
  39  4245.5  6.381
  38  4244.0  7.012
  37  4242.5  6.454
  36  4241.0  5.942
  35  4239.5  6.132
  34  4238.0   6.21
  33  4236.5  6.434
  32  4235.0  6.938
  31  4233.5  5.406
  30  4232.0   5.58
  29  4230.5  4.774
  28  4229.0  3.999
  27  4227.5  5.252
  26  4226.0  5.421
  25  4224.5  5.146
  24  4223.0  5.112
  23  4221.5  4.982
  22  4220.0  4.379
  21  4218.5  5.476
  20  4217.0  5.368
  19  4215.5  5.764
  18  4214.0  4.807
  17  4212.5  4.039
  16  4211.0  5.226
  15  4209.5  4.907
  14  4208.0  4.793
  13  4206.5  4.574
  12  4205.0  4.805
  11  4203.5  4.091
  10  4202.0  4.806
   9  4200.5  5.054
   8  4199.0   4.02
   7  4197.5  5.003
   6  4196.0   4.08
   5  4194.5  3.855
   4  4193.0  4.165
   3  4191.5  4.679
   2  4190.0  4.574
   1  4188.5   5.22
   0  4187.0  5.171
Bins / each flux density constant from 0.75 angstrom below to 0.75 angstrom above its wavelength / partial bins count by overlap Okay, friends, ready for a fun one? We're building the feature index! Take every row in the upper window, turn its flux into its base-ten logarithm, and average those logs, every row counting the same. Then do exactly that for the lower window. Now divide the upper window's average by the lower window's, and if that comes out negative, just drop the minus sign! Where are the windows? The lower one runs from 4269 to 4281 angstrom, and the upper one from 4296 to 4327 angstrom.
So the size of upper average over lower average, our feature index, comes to 1.2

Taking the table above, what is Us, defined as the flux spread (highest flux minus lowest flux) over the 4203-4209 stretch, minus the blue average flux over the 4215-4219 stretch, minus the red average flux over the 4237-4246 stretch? -11.2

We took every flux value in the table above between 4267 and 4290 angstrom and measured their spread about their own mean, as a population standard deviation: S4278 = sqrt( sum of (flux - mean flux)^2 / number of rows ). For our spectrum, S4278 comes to 1.2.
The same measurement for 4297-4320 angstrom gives 1.8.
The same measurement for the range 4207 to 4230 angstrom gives 0.5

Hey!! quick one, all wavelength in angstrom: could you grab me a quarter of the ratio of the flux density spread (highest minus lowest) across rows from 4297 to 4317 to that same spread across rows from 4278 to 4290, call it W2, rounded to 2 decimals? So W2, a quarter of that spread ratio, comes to 0.36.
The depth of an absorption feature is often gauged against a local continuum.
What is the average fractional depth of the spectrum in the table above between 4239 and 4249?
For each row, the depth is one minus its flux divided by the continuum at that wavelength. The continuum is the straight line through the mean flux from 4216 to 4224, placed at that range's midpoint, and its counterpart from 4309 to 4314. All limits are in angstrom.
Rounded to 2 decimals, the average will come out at -0.22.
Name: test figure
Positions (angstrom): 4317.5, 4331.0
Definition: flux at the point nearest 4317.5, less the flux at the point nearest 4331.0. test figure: -4.6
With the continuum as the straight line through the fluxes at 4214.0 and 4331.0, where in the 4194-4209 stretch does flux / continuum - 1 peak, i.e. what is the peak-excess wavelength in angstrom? 4197.5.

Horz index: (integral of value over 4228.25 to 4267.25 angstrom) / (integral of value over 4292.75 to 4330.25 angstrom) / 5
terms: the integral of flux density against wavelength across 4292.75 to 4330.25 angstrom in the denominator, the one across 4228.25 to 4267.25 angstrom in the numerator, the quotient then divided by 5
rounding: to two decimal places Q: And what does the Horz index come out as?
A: 0.23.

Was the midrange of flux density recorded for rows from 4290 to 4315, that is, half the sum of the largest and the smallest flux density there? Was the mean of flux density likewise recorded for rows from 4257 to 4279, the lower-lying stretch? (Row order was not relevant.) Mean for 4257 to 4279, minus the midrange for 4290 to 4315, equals -0.2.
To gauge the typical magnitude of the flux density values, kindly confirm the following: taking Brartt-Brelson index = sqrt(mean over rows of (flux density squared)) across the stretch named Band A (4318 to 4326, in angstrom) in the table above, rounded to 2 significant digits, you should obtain 4.2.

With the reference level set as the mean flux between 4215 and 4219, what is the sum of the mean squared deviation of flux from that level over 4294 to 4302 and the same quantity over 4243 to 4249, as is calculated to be 3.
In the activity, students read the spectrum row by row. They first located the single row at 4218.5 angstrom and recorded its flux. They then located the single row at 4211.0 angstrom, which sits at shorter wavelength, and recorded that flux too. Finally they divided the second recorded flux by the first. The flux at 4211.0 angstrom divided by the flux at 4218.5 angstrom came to 1.0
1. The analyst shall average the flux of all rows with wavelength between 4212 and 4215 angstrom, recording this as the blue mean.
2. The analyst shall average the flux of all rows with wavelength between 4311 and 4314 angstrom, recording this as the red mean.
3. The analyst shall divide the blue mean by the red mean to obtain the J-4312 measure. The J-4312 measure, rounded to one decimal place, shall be 1.0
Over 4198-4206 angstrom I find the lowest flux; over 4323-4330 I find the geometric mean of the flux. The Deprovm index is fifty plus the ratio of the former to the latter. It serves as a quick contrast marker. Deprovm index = 50.7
